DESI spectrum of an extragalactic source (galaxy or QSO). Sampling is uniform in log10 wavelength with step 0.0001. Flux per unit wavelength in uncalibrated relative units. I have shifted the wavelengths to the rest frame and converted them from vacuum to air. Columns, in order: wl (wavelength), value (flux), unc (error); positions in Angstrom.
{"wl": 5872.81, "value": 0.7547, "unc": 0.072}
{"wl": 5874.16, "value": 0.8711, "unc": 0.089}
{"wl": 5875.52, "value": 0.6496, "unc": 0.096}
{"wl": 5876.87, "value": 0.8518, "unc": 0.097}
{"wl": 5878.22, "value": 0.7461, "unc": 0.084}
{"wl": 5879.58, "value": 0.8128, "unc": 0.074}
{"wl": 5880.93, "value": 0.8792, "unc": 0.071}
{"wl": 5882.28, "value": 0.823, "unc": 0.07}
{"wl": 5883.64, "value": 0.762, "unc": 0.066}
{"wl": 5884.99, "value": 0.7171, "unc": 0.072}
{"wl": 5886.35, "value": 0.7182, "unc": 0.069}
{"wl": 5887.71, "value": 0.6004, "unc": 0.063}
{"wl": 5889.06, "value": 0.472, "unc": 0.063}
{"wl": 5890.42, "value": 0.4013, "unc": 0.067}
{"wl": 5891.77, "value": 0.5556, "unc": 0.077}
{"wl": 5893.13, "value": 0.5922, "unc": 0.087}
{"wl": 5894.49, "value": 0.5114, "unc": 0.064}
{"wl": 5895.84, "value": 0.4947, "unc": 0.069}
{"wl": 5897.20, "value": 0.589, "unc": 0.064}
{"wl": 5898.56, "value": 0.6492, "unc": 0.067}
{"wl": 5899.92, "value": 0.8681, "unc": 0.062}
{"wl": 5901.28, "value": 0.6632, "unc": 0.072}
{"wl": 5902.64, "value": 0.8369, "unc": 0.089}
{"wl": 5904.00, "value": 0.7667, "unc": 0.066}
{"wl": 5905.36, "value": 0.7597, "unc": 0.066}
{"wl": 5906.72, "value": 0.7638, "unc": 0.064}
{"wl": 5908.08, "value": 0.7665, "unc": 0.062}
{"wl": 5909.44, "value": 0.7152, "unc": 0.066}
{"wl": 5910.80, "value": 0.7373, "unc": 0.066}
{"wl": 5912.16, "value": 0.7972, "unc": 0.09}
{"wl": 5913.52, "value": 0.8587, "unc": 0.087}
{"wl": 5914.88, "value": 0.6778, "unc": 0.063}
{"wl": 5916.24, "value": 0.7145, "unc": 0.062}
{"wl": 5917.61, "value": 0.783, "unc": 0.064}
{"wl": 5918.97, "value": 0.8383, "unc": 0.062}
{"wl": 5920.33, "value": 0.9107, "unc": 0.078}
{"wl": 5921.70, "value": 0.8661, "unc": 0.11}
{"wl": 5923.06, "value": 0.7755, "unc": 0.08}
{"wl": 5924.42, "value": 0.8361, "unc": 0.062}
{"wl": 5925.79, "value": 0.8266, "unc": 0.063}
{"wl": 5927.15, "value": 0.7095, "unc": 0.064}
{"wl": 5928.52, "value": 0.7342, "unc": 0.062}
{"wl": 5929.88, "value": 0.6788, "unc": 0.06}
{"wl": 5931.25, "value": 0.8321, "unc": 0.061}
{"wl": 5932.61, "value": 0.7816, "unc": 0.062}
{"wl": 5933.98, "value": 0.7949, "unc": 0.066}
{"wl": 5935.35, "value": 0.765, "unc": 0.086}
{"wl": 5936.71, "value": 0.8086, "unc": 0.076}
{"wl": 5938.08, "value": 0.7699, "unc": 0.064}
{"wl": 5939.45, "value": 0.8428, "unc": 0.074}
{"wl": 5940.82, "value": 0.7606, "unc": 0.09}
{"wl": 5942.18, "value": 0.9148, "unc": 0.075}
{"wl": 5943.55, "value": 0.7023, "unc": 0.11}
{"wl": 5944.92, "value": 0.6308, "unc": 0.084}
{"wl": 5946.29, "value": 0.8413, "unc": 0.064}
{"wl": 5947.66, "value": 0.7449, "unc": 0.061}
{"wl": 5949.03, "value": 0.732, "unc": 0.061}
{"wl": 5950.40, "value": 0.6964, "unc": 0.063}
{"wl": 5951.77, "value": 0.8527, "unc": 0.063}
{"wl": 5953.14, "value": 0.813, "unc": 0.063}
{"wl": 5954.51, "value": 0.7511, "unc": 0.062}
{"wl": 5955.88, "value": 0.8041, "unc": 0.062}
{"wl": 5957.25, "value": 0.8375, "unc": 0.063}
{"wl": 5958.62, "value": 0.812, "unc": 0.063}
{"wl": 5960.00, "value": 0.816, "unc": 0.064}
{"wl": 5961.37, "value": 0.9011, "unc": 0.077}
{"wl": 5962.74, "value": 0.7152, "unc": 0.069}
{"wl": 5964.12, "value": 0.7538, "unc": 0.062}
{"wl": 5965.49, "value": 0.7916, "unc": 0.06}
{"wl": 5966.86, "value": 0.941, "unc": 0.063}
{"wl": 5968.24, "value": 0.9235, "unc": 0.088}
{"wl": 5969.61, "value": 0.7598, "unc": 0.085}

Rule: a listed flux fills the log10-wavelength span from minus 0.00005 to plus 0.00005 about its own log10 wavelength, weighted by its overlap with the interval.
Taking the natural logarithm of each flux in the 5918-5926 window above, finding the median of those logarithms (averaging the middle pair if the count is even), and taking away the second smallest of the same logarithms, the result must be 0.013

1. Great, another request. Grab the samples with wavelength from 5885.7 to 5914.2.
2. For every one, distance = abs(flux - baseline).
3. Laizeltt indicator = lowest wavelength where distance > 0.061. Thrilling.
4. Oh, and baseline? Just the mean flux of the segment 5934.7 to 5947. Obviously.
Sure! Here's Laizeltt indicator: 5886.35 Angstrom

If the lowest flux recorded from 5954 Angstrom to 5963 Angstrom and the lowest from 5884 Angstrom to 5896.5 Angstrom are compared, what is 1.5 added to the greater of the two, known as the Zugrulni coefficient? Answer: 2.22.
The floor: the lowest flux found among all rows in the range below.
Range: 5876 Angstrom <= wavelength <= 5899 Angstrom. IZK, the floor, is 0.4013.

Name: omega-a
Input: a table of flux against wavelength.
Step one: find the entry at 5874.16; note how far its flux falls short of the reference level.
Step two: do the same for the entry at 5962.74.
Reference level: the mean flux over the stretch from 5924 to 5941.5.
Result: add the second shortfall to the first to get -0.03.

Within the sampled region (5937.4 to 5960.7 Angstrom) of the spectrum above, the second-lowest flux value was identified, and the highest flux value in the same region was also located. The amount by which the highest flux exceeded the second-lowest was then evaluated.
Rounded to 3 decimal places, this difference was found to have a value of 0.218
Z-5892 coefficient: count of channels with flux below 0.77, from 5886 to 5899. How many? 10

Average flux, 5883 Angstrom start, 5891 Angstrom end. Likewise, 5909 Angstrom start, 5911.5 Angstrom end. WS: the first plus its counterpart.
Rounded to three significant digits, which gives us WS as 1.34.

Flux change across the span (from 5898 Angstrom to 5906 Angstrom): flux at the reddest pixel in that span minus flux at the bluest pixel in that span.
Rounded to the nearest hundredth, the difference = 0.11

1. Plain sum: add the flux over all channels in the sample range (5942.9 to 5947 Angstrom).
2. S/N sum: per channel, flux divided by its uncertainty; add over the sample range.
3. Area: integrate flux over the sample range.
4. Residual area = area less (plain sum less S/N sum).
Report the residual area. 28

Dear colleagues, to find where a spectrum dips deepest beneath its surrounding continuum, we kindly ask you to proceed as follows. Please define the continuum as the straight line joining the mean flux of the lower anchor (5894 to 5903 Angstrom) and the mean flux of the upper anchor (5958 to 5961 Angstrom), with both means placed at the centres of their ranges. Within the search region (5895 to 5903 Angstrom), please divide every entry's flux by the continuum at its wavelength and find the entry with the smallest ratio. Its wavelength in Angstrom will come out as 5895.84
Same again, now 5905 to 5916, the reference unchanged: 5914.88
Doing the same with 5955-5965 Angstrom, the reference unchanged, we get 5962.74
